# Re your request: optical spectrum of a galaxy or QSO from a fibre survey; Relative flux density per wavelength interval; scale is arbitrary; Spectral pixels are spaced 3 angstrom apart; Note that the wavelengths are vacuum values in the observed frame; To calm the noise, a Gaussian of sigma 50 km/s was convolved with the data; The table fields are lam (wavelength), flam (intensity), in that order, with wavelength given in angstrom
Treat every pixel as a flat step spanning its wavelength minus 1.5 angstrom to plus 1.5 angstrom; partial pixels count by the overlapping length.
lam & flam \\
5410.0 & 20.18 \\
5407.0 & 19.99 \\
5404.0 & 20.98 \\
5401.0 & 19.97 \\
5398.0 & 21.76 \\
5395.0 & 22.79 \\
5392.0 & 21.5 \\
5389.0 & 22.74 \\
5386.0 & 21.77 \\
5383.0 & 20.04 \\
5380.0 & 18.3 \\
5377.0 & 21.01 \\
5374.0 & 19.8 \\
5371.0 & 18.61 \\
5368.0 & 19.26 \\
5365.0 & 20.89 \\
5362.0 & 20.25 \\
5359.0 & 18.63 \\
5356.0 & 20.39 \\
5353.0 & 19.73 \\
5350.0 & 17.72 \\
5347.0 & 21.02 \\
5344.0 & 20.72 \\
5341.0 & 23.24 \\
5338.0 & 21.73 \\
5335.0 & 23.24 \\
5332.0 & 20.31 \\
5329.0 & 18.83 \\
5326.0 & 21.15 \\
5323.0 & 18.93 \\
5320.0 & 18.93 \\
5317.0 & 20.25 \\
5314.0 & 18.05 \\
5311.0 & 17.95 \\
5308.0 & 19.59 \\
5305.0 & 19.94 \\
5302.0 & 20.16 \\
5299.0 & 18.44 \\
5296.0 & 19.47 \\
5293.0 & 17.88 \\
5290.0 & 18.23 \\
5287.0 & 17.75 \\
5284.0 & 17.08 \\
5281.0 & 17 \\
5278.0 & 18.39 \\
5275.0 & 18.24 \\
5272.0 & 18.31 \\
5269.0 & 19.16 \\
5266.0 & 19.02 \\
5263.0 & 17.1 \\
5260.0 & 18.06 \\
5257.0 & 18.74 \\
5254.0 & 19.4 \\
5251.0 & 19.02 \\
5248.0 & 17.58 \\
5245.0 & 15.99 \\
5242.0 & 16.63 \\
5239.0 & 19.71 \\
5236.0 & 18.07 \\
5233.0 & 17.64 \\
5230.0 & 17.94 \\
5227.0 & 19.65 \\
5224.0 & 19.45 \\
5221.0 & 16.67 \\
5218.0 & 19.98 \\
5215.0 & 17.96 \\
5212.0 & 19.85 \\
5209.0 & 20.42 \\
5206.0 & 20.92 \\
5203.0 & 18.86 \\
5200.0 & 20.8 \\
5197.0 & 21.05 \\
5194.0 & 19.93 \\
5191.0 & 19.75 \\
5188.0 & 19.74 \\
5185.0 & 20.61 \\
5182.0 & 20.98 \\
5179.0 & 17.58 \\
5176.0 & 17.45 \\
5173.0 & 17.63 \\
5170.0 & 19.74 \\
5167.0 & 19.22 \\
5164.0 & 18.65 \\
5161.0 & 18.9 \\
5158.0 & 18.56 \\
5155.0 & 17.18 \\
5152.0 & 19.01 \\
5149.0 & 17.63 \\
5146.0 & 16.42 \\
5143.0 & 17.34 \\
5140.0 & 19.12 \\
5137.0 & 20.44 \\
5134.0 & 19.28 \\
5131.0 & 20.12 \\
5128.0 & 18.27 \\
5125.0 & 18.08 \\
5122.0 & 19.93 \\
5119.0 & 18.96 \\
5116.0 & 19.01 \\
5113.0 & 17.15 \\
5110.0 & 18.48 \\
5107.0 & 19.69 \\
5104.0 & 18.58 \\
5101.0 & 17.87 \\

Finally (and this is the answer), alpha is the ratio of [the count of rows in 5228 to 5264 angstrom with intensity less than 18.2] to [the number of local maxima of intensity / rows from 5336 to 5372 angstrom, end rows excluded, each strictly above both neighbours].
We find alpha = 2.0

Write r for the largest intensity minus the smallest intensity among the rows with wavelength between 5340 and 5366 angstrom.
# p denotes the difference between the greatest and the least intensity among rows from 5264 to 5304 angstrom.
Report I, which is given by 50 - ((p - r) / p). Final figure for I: 50.7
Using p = 3.2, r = 5.5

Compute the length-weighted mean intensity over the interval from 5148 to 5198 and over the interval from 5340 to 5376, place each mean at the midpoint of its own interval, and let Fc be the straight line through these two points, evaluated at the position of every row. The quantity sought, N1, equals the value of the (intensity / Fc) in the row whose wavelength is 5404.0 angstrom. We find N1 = 1.04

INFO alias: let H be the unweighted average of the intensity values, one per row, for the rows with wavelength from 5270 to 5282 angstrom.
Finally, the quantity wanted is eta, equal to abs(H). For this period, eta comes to 18.0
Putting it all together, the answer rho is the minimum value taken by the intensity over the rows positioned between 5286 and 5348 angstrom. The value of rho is 17.75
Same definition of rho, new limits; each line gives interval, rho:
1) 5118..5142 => 18.08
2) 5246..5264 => 17.1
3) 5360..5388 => 18.3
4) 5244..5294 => 15.99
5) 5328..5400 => 17.72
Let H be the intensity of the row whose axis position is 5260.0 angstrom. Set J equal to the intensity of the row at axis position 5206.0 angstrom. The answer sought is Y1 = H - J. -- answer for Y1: -2.9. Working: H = 18.06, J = 20.92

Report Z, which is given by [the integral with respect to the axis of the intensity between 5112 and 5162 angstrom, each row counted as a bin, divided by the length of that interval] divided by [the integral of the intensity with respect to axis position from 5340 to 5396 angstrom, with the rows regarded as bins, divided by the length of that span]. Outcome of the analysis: 0.91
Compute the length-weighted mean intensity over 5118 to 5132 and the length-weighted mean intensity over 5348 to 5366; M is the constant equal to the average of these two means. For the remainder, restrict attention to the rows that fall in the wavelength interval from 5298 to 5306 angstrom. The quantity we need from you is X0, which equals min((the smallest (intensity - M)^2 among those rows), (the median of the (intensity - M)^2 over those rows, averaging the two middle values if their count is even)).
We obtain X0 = 0.38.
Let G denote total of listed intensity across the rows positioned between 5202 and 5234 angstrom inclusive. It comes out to 209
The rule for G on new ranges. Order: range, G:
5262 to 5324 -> 390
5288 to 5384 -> 633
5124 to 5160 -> 221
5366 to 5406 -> 269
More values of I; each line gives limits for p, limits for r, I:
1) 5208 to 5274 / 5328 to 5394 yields 50.2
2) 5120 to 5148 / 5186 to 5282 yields 50.3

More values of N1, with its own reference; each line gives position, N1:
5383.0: 1.00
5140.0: 1.01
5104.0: 1.00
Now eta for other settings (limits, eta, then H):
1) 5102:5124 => 18.8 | 18.8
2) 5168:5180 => 18.1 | 18.1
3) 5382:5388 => 20.9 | 20.9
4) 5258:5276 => 18.3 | 18.3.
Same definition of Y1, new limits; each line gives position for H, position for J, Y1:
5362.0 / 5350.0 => 2.5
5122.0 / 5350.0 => 2.2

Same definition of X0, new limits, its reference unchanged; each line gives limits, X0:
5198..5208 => 0.21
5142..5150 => 2.86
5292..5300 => 0.02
